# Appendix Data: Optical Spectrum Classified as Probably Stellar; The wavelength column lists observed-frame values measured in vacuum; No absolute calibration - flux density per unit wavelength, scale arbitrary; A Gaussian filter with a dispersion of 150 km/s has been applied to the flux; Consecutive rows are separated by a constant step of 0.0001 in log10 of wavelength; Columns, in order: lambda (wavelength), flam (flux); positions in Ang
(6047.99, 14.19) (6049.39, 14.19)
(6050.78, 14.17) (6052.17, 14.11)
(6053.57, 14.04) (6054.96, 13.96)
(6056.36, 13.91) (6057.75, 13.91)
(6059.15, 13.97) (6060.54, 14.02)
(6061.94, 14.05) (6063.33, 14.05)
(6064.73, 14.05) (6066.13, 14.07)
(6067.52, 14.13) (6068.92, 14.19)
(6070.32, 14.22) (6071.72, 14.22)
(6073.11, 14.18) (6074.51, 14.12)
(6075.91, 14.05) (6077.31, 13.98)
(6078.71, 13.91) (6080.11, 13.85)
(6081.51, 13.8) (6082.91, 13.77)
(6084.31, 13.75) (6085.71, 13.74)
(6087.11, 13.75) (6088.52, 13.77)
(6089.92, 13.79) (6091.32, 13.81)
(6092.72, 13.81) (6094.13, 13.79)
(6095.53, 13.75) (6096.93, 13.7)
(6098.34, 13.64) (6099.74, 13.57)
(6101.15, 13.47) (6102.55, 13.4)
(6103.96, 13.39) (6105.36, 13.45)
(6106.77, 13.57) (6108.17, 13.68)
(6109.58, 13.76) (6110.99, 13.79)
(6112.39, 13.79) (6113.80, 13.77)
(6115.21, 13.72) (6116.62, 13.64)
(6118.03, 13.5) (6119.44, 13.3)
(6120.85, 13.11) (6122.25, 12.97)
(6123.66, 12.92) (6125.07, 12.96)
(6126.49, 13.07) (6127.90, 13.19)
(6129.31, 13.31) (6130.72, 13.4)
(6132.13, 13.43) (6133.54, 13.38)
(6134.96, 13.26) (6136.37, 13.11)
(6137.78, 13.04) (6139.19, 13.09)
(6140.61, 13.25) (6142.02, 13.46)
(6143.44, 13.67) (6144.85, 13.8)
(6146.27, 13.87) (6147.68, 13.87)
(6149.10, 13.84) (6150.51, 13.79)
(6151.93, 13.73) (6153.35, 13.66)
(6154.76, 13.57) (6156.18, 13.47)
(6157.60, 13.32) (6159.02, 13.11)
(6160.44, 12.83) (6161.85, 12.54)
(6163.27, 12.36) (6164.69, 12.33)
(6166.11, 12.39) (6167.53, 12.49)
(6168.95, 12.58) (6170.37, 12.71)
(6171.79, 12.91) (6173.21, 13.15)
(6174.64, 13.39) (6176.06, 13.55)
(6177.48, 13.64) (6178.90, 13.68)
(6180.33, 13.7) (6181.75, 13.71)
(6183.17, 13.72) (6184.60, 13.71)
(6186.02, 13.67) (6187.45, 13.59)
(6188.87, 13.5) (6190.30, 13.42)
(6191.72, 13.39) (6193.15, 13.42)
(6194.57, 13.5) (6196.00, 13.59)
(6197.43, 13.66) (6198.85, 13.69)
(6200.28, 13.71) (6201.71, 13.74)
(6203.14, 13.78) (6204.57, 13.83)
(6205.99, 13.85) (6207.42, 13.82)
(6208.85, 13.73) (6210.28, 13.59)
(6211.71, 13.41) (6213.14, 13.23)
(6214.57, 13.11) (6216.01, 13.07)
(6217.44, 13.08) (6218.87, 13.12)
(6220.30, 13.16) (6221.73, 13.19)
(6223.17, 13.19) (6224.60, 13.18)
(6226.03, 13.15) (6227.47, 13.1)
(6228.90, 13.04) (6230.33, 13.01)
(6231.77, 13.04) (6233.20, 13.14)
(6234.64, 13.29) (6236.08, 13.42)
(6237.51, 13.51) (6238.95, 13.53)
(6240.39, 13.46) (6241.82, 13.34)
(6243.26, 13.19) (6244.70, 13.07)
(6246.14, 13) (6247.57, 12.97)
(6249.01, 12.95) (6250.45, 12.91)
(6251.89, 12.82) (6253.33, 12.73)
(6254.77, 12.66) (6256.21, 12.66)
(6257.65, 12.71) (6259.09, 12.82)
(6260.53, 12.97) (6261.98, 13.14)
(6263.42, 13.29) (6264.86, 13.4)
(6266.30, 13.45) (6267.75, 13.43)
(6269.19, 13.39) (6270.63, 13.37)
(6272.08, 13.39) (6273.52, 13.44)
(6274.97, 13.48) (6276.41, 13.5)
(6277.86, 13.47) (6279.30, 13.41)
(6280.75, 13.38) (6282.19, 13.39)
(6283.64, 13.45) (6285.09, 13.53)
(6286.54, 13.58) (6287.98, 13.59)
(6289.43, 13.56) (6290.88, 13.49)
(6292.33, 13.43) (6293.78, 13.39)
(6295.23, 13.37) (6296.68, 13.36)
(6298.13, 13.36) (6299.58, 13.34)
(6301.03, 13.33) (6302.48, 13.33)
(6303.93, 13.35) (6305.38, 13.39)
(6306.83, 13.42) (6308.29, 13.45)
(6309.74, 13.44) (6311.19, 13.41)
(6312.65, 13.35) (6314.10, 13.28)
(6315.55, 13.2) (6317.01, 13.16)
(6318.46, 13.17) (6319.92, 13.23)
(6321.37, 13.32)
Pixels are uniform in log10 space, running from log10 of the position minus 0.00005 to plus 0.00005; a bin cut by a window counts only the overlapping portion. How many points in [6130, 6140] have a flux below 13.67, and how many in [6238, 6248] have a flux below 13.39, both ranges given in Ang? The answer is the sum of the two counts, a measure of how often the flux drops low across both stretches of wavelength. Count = 12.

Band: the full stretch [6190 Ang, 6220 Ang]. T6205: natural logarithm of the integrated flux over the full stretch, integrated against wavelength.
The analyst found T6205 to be 6.00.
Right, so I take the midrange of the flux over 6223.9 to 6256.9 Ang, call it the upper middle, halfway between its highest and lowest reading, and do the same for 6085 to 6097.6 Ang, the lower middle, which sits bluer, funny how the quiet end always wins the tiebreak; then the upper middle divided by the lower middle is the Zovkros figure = 0.95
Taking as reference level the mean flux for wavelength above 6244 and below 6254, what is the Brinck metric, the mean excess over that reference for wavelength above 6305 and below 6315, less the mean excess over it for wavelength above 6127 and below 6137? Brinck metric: 0.1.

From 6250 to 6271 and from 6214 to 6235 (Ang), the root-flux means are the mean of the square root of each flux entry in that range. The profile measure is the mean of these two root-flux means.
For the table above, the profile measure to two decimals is 3.62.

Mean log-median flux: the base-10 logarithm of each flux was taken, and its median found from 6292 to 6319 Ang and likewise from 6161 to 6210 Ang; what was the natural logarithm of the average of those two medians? 0.122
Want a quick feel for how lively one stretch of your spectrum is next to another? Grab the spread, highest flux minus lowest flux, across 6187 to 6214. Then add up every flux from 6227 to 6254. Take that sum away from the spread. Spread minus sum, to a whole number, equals -249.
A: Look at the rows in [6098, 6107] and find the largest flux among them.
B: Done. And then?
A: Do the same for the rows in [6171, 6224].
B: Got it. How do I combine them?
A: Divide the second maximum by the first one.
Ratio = 1.02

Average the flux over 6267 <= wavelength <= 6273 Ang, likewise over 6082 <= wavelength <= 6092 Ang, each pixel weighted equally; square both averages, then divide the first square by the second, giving 0.946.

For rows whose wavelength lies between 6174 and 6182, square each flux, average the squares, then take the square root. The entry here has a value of 13.6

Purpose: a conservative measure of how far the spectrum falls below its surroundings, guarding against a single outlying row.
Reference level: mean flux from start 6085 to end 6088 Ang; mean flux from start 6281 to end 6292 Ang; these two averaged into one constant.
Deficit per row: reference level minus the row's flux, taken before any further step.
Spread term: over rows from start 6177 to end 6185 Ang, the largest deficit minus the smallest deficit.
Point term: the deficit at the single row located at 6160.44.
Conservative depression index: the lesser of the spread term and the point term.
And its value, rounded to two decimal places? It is 0.08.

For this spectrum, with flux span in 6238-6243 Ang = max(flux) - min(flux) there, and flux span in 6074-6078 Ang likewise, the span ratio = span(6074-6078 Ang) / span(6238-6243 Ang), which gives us 0.7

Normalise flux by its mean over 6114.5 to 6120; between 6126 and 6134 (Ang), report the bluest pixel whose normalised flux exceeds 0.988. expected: 6130.72 Ang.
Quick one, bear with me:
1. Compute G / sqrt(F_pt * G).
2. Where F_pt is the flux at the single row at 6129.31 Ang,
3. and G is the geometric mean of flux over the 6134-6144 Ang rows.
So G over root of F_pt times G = 1.00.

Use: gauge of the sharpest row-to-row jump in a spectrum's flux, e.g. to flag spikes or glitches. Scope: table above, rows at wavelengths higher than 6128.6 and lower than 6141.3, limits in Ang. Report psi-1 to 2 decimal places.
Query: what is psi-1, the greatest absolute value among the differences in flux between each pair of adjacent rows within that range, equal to 0.16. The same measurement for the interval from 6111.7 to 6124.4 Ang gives 0.20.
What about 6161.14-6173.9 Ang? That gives 0.24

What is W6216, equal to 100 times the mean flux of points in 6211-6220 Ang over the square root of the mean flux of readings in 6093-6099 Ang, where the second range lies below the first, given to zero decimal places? 356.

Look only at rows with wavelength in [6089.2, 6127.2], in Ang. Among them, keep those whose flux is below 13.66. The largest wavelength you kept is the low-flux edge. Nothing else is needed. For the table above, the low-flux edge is 6126.49 Ang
